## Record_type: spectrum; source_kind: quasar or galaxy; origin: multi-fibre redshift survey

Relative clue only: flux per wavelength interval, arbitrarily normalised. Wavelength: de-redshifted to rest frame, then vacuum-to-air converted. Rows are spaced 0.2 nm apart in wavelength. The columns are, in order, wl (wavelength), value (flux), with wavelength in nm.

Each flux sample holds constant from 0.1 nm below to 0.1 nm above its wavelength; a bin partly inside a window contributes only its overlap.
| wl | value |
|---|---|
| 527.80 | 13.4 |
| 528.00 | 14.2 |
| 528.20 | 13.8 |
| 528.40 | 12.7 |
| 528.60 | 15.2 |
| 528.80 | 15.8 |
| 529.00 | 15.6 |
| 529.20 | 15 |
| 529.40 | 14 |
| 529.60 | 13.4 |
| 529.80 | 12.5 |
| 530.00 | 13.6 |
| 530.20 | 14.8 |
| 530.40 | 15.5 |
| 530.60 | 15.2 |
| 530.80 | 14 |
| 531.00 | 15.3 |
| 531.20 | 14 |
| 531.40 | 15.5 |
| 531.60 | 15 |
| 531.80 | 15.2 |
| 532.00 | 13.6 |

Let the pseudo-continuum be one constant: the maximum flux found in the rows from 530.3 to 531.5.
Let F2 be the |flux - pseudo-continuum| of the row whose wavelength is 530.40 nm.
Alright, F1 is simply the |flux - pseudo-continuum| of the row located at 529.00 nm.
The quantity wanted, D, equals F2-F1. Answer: -0.1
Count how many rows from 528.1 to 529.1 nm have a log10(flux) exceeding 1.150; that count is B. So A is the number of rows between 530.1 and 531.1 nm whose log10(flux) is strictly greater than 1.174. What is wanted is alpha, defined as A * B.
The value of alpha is 9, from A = 3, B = 3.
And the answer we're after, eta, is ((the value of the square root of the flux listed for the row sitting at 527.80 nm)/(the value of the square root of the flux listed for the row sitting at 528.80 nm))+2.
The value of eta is 2.92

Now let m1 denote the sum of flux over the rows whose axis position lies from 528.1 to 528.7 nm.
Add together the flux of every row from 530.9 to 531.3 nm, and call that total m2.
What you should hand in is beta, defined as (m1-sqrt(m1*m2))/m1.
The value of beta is 0.16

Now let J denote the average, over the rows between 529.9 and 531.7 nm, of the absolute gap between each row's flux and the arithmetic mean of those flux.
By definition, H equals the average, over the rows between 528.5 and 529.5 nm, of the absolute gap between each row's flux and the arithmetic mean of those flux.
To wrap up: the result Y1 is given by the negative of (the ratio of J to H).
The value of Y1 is -1.2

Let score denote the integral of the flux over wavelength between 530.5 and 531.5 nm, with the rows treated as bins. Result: 14.8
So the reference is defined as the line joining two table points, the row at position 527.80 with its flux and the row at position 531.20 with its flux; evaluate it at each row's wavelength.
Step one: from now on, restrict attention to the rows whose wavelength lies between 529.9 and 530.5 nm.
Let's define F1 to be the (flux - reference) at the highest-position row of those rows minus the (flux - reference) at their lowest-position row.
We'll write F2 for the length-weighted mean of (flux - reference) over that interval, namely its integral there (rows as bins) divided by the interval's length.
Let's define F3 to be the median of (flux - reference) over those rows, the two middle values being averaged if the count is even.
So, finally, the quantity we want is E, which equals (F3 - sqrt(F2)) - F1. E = -1.8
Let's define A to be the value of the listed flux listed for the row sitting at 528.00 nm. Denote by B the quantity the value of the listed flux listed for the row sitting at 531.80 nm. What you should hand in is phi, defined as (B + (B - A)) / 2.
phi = 8.1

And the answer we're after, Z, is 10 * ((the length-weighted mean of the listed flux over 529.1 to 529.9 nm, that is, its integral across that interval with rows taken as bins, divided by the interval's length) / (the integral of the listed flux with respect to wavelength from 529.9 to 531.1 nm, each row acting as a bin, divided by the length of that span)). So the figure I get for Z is 9.32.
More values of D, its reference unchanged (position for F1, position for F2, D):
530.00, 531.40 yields -1.9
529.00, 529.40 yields 1.4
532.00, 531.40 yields -1.9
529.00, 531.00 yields 0.1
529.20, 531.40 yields -0.5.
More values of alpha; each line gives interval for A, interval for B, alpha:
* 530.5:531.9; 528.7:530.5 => 25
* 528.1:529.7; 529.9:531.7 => 24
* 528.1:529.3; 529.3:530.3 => 4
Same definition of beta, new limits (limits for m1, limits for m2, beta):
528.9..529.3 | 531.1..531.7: -0.21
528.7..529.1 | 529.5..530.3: -0.32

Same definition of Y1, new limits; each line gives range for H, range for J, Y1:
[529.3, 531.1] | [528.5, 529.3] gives -0.4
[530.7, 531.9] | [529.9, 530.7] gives -1.1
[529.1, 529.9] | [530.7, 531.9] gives -0.7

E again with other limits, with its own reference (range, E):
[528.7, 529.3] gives 1.5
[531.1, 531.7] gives -0.9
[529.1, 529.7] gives 1.3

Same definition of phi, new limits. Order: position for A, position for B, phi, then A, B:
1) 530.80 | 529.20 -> 8.0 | 14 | 15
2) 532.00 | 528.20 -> 7.0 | 13.6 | 13.8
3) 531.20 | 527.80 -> 6.4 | 14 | 13.4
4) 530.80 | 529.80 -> 5.5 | 14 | 12.5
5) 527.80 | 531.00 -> 8.6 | 13.4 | 15.3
